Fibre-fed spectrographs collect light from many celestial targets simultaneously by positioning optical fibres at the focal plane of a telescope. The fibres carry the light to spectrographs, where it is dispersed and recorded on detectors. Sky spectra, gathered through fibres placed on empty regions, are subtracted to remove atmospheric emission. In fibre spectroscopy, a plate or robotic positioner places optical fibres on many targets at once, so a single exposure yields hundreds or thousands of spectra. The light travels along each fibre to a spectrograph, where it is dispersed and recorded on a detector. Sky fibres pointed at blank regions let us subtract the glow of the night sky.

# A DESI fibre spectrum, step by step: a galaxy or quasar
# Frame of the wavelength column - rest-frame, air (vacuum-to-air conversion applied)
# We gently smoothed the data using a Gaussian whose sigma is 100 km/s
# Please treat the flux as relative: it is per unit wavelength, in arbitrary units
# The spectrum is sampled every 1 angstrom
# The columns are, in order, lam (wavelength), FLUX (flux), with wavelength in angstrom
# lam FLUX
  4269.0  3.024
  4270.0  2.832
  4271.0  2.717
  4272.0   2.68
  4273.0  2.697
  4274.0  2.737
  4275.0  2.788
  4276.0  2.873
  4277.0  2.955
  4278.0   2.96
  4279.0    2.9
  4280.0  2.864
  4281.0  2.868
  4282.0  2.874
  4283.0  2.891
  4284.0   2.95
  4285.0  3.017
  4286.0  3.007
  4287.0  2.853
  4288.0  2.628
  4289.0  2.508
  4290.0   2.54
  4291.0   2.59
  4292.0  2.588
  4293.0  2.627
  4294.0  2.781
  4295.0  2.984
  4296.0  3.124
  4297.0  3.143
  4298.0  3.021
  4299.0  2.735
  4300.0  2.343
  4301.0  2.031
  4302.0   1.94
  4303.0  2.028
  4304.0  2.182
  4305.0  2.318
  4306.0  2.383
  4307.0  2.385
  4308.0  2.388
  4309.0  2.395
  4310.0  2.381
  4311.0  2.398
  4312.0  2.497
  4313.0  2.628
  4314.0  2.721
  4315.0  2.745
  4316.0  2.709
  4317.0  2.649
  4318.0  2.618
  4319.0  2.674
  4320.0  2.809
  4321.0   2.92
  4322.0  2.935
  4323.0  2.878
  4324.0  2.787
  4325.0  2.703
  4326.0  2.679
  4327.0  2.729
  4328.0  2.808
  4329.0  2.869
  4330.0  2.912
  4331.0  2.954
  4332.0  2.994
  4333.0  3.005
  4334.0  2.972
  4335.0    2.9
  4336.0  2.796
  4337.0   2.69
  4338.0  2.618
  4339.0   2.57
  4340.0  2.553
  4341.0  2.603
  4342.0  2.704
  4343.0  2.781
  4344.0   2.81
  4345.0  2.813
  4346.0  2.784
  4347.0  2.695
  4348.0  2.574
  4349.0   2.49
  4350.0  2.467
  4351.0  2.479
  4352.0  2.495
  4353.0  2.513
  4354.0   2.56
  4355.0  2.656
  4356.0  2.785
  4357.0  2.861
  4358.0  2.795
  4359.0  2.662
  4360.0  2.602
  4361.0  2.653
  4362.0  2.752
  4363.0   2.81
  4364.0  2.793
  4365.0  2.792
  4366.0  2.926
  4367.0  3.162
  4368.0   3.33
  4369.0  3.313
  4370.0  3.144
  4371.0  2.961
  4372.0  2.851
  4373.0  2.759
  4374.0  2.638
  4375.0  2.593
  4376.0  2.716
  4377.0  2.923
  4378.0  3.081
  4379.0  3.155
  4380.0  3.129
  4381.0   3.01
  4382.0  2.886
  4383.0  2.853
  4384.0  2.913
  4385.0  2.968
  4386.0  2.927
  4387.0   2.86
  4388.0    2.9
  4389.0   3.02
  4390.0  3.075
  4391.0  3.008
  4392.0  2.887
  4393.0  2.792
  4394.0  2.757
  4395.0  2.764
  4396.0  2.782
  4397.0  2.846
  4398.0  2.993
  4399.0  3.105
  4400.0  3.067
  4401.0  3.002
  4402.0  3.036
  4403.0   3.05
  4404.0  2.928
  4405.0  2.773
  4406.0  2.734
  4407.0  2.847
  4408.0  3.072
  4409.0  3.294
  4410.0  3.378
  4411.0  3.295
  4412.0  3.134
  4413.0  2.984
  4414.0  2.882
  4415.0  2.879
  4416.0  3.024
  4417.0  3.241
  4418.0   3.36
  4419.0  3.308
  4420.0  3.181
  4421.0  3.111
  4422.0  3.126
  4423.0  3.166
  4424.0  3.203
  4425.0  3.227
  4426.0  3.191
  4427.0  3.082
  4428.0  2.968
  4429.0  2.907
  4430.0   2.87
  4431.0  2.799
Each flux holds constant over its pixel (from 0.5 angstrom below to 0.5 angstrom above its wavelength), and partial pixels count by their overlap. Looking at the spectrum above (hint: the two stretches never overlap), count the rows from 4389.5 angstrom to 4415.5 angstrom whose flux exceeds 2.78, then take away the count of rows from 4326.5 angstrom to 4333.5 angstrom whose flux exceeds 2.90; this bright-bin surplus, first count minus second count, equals 18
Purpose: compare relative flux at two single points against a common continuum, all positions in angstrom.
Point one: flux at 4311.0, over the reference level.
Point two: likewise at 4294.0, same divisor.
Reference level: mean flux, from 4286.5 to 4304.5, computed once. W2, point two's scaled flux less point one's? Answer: 0.148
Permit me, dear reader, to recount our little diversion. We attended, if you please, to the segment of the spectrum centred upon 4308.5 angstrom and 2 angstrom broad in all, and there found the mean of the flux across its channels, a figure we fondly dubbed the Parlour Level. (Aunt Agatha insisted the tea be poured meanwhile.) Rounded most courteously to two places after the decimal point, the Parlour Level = 2.39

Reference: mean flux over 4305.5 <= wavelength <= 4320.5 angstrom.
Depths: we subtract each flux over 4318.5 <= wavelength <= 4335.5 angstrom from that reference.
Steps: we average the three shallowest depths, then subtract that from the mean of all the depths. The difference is 0.1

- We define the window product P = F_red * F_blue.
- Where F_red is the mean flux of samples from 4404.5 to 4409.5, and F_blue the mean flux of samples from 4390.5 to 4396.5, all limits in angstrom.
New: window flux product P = 8.34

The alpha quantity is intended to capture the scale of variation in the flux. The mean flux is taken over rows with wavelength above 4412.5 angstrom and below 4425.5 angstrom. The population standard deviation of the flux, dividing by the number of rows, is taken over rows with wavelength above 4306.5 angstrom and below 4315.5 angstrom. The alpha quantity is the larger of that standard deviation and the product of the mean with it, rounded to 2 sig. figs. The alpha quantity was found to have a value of 0.45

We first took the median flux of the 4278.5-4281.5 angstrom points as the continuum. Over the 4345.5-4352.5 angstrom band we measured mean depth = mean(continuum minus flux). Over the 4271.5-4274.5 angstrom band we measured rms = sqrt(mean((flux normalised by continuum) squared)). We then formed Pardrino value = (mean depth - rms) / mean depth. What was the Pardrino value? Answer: -2.2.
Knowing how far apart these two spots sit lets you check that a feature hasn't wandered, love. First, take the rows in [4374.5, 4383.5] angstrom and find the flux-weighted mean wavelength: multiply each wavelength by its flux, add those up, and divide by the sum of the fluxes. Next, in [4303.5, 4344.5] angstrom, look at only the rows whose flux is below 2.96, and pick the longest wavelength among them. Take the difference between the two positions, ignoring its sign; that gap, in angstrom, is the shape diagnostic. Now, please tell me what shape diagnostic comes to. 35.1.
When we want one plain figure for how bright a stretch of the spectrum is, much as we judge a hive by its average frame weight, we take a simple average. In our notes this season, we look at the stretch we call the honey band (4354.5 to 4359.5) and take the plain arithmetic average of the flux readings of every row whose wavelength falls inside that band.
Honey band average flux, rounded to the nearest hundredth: 2.75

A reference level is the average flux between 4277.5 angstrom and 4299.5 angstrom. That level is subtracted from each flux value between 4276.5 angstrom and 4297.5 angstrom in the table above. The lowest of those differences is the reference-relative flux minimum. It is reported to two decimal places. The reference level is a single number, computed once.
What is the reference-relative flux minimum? -0.33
